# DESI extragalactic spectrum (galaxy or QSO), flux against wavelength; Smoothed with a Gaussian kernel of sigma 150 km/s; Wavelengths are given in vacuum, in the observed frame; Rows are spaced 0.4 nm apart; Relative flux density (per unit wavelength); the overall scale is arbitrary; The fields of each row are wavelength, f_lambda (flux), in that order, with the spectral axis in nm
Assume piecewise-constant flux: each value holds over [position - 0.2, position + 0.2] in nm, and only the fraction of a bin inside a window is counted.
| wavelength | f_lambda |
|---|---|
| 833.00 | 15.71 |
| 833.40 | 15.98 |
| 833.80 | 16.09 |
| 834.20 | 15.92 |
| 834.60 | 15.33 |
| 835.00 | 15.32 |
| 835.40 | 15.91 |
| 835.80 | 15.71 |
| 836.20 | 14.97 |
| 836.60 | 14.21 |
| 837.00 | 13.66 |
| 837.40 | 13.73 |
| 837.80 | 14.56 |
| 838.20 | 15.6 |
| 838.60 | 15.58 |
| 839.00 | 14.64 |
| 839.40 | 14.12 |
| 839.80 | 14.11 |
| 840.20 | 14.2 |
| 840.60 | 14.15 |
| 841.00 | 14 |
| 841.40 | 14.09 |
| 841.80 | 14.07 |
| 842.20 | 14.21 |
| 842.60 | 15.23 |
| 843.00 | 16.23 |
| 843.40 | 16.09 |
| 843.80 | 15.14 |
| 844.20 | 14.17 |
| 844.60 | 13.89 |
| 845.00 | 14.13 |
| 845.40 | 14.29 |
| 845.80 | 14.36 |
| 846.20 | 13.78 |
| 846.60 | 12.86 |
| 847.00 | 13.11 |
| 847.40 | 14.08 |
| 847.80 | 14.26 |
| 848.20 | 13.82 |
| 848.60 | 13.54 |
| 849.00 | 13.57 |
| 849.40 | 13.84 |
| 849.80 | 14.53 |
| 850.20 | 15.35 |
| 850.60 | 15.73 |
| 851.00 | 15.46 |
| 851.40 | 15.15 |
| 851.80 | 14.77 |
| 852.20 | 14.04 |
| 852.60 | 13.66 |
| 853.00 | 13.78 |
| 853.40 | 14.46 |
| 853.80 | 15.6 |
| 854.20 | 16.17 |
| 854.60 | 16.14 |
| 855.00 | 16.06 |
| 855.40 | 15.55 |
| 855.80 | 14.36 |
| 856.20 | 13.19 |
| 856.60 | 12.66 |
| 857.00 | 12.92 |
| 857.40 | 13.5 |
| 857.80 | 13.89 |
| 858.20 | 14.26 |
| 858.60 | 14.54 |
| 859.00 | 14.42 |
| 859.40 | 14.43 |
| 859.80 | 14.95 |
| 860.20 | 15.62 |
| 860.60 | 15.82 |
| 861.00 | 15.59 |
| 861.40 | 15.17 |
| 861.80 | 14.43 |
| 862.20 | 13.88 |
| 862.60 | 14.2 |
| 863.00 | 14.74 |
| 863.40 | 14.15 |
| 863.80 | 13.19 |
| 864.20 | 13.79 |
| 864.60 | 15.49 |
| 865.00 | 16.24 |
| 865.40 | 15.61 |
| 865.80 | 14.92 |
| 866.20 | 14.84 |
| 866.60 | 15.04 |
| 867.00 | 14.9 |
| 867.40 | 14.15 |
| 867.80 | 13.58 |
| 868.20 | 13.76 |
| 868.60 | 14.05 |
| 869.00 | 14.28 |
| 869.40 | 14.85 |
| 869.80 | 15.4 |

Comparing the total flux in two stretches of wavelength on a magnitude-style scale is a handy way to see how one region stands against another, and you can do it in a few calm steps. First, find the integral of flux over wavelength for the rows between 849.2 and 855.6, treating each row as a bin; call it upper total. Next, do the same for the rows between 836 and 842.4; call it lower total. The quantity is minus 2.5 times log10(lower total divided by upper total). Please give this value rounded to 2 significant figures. 0.048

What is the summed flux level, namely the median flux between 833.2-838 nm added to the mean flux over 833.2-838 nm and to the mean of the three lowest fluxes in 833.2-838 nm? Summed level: 44.3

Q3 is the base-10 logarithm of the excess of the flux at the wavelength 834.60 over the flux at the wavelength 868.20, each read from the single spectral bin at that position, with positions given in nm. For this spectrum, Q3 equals 0.20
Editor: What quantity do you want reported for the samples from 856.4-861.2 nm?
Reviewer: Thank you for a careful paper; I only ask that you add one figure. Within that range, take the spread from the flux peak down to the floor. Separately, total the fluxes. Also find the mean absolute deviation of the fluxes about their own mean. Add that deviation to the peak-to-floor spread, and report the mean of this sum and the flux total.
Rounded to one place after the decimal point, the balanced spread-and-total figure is 88.3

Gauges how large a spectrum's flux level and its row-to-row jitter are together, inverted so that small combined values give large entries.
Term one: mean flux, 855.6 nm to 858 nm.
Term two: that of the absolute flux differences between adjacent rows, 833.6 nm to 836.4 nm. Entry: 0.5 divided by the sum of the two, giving 0.0362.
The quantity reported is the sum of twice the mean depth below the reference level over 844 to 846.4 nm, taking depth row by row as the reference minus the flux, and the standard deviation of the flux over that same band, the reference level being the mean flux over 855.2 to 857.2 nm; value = -0.5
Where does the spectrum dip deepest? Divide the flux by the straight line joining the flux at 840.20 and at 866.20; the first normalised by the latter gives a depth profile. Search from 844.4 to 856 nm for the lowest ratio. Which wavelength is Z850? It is 846.60 nm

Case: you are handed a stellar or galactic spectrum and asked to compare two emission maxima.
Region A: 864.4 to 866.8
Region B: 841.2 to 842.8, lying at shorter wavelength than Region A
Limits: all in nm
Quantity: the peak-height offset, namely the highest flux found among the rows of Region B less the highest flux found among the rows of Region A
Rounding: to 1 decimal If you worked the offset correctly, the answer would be -1.0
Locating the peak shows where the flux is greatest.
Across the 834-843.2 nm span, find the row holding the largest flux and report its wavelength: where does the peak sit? 843.00 nm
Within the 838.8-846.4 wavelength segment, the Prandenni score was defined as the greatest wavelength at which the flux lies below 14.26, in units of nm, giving 846.20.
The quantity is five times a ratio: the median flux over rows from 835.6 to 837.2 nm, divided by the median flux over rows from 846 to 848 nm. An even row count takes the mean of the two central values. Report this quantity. 5.3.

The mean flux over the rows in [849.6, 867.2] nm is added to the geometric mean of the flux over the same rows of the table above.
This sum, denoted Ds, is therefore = 29.4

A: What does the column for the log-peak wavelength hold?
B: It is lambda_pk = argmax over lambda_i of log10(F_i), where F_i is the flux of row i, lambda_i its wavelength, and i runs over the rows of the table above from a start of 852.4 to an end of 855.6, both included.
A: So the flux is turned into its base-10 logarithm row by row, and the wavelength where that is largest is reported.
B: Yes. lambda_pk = 854.20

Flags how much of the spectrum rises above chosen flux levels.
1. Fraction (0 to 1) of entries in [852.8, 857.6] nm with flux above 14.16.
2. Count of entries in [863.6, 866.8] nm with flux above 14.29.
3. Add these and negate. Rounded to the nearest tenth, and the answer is -6.6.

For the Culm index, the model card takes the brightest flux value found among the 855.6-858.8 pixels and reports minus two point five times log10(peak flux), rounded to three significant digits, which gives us -2.91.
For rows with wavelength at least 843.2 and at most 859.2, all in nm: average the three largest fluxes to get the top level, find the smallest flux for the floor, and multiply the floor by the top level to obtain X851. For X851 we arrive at 204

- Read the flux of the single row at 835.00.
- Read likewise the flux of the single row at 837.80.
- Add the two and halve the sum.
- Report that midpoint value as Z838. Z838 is 14.9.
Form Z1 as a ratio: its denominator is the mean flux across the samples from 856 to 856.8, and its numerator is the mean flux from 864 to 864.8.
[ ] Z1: 1.13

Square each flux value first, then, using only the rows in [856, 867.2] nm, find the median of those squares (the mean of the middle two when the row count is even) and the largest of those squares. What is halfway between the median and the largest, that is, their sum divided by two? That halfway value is 237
